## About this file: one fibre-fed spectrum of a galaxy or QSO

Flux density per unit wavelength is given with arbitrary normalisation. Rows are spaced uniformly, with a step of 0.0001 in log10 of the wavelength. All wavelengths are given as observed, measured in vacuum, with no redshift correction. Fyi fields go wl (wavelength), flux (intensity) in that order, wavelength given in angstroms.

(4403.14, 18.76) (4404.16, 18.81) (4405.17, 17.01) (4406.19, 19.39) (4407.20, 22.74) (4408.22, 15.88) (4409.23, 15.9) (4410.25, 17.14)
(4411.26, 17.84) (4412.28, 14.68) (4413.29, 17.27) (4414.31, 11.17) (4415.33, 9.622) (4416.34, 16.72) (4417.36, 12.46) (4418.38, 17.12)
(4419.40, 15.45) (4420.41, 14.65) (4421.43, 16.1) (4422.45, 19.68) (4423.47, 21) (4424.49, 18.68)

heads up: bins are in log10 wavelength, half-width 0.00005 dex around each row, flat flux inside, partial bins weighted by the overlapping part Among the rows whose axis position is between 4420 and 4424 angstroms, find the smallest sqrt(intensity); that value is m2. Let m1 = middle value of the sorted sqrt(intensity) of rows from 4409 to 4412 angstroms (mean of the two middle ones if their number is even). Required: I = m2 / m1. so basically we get 0.92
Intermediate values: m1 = 4.14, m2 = 3.83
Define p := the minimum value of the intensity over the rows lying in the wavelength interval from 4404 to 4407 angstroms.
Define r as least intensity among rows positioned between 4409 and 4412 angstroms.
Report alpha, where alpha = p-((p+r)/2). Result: 0.6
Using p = 17.01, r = 15.9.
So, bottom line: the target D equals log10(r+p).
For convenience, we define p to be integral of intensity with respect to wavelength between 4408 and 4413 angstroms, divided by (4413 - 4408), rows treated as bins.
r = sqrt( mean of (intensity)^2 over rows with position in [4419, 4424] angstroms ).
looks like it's 1.531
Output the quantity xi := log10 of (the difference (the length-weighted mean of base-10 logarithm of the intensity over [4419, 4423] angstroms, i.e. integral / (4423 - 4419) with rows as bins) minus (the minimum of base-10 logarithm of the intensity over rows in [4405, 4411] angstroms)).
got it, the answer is -1.81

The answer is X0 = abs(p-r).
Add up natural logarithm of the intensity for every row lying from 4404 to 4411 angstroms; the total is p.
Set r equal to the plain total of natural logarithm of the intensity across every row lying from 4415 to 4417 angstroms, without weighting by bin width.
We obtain 15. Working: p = 20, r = 5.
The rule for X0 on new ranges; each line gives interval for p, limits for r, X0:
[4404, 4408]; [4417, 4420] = 4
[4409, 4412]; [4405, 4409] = 3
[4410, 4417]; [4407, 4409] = 13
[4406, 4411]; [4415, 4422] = 4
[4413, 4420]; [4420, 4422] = 13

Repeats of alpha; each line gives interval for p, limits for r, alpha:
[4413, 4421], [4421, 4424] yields -3.2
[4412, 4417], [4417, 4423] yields -1.4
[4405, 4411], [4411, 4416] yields 3.1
